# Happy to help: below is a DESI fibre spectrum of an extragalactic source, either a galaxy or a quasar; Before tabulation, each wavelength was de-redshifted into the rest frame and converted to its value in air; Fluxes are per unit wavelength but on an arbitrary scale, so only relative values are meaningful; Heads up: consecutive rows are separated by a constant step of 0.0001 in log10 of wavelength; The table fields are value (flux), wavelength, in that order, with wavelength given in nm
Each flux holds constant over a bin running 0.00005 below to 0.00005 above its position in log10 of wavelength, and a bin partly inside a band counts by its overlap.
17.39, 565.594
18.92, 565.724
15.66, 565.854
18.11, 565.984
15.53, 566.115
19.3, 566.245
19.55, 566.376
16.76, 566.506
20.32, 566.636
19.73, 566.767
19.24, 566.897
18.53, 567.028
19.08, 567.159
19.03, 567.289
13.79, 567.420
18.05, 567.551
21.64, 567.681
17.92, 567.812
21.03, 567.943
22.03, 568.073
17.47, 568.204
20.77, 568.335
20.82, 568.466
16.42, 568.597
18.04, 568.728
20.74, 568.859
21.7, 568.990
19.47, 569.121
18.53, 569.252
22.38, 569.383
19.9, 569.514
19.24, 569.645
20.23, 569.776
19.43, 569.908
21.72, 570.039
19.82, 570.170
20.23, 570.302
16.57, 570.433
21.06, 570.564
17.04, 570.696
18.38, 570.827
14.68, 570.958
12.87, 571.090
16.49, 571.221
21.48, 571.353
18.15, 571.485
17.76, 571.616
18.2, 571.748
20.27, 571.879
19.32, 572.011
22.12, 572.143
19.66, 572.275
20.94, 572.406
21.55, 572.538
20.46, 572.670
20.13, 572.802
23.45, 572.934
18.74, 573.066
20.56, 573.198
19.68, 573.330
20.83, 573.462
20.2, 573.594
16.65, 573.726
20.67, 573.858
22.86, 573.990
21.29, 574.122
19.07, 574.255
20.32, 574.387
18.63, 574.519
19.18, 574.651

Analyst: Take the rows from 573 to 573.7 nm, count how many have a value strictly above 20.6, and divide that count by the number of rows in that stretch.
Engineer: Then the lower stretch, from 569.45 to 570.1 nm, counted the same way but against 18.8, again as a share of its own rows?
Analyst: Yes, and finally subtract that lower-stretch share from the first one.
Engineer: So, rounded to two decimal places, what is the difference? -0.80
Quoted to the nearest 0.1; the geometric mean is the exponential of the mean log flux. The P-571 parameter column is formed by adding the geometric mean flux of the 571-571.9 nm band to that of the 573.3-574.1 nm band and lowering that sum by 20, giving 17.7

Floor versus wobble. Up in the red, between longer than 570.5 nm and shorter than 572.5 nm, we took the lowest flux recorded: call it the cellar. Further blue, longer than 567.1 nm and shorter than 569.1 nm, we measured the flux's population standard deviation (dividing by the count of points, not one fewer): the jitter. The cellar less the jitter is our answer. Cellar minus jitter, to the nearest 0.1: 10.6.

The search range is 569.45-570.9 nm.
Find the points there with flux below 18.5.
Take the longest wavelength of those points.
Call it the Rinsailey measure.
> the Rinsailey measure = 570.827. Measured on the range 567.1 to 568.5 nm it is 568.204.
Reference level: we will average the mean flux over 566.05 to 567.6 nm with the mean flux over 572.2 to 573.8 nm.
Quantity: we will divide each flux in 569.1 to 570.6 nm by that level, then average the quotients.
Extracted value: 1.03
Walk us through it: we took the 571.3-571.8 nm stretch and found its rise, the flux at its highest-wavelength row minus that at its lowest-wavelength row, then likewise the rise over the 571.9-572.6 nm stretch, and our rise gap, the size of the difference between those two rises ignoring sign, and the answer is 5.5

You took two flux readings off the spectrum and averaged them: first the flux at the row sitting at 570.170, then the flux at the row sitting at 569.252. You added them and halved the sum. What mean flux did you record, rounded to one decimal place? 19.2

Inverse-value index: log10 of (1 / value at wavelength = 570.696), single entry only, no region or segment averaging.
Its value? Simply -1.23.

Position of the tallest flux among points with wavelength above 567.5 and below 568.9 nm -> 568.073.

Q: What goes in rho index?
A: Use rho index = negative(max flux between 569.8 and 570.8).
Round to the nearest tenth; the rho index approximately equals -21.7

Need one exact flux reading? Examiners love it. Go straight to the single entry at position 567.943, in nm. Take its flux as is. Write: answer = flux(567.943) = 21.03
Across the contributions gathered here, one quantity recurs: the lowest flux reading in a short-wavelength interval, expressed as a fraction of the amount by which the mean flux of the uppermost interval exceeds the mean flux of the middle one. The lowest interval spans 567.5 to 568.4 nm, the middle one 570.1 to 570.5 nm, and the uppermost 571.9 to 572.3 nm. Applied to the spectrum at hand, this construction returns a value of 12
